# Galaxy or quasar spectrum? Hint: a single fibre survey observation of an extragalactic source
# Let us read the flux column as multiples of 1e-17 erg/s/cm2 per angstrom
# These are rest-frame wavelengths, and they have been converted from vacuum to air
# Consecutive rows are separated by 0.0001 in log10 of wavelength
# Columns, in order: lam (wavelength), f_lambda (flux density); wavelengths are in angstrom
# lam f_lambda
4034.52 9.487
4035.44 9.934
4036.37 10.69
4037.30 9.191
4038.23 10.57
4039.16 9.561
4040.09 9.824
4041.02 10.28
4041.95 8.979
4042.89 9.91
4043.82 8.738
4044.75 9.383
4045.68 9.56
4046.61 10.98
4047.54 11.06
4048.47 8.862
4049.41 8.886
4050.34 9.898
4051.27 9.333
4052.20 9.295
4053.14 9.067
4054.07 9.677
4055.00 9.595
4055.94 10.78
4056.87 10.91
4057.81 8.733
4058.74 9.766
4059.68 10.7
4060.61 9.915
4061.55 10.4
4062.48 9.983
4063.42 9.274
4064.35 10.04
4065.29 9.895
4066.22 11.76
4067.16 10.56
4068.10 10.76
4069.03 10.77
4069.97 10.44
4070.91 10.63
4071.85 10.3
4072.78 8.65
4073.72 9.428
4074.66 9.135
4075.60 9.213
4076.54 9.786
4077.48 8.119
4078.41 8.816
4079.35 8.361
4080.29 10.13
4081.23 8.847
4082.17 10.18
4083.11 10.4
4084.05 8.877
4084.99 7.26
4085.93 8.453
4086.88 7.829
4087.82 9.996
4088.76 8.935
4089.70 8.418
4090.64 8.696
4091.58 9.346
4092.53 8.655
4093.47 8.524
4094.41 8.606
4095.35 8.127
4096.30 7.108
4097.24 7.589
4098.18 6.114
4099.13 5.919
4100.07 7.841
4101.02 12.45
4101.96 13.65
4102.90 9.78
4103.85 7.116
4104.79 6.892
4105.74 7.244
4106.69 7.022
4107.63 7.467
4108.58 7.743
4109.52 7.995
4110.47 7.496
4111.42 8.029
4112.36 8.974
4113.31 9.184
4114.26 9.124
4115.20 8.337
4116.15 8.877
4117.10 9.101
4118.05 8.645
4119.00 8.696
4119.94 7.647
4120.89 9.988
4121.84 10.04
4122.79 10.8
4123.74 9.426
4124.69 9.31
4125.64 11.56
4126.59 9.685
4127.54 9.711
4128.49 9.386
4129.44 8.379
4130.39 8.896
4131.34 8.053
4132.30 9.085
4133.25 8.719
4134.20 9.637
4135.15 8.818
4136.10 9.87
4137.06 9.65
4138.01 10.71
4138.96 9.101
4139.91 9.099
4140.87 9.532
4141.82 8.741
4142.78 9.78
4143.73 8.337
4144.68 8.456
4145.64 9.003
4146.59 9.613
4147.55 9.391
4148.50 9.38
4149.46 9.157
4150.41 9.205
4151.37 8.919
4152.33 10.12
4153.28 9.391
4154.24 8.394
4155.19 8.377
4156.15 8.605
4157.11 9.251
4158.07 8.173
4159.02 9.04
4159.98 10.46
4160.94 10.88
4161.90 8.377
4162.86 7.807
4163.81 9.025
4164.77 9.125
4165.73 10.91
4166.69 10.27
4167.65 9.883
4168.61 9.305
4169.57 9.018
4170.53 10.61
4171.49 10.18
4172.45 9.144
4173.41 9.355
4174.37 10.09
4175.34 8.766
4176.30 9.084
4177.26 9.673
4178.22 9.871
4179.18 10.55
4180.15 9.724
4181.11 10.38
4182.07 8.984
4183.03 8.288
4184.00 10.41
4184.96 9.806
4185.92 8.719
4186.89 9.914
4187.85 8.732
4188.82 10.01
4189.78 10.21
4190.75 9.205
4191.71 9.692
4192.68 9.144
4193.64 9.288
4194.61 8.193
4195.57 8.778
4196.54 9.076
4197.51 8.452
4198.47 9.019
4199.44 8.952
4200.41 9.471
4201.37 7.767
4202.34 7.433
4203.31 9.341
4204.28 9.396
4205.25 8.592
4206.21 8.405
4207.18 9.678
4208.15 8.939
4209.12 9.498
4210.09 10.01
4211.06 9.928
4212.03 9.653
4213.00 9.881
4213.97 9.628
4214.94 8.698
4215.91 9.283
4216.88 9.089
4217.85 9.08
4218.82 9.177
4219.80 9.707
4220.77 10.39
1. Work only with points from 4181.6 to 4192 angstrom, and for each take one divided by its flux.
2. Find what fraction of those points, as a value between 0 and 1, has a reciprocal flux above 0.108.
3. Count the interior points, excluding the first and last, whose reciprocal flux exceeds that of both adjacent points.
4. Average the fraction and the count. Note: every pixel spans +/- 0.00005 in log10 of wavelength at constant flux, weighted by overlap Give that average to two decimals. 2.23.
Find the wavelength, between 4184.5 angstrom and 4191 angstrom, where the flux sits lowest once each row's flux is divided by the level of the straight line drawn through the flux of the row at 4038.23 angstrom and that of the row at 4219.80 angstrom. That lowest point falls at 4185.92 angstrom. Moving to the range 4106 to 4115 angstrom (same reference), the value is 4106.69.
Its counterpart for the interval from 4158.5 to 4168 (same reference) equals 4162.86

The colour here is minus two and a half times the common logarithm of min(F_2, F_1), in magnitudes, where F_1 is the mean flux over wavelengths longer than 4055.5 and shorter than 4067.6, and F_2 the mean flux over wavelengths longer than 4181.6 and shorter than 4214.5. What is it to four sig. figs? -2.408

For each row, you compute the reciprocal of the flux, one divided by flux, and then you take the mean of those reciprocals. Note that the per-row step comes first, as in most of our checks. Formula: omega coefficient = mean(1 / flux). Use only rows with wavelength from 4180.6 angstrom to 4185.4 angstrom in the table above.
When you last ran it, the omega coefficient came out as 0.105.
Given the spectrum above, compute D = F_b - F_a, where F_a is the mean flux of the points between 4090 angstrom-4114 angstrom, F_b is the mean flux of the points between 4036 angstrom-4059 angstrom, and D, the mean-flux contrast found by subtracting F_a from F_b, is 1.4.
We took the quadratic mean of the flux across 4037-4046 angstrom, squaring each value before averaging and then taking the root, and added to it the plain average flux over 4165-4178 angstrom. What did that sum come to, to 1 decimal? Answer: 19.3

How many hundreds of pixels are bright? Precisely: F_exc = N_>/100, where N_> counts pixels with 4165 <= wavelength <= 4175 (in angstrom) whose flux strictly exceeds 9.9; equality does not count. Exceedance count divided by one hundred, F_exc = 0.050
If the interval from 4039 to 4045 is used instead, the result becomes 0.020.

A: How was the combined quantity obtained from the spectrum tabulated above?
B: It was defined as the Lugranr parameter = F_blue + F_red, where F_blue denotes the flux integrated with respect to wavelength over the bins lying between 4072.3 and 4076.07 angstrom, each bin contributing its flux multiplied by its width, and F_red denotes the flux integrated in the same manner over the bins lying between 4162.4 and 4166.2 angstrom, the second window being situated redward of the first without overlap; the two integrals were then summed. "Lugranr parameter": 69.5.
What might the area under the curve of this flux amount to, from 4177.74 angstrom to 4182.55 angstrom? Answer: 48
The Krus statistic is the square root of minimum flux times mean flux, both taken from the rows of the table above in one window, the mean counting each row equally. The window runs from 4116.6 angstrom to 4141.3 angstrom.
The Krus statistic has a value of 8.5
